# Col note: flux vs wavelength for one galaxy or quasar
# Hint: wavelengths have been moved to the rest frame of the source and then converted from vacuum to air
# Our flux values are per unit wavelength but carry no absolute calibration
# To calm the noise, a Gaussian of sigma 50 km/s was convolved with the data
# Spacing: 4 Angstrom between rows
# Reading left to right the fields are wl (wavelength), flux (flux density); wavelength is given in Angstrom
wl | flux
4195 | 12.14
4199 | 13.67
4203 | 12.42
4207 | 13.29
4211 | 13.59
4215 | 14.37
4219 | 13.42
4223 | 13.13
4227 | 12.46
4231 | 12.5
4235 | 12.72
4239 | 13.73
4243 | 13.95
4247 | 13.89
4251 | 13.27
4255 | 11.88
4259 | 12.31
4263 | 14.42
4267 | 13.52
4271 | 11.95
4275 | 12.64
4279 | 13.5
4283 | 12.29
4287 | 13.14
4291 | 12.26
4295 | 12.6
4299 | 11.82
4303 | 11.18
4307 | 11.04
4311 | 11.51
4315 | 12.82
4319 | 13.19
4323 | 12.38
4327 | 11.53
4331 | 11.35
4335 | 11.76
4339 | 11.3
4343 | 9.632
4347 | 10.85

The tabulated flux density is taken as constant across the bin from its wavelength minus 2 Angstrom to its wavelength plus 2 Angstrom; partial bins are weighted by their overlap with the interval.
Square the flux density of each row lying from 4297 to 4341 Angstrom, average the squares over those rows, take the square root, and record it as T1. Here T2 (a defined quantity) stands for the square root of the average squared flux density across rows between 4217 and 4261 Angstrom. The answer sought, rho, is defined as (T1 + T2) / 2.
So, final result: 12.4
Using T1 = 11.8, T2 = 13.0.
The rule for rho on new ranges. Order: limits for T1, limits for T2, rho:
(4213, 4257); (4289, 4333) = 12.6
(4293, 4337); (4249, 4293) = 12.4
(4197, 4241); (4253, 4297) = 13.0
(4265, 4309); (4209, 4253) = 12.9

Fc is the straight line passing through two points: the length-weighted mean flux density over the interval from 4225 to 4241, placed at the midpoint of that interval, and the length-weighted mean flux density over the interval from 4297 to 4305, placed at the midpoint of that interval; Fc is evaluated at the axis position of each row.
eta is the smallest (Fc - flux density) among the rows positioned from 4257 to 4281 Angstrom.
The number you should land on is -2.2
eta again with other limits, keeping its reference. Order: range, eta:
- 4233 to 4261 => -1.3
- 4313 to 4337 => -2.0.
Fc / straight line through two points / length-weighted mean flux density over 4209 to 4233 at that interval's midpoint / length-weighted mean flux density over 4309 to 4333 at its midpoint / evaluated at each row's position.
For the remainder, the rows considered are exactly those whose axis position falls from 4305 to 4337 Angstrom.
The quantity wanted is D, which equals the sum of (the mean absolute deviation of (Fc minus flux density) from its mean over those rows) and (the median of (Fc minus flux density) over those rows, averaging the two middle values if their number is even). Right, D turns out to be 1.0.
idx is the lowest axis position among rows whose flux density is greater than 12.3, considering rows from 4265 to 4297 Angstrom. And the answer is 4267 Angstrom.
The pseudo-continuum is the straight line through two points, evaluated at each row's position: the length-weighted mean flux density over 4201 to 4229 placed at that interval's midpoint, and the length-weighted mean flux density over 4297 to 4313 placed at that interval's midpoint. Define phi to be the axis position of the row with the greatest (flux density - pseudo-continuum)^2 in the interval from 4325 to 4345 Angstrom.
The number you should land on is 4335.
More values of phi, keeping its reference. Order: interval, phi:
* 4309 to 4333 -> 4319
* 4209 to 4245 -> 4243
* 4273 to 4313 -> 4279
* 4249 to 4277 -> 4263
